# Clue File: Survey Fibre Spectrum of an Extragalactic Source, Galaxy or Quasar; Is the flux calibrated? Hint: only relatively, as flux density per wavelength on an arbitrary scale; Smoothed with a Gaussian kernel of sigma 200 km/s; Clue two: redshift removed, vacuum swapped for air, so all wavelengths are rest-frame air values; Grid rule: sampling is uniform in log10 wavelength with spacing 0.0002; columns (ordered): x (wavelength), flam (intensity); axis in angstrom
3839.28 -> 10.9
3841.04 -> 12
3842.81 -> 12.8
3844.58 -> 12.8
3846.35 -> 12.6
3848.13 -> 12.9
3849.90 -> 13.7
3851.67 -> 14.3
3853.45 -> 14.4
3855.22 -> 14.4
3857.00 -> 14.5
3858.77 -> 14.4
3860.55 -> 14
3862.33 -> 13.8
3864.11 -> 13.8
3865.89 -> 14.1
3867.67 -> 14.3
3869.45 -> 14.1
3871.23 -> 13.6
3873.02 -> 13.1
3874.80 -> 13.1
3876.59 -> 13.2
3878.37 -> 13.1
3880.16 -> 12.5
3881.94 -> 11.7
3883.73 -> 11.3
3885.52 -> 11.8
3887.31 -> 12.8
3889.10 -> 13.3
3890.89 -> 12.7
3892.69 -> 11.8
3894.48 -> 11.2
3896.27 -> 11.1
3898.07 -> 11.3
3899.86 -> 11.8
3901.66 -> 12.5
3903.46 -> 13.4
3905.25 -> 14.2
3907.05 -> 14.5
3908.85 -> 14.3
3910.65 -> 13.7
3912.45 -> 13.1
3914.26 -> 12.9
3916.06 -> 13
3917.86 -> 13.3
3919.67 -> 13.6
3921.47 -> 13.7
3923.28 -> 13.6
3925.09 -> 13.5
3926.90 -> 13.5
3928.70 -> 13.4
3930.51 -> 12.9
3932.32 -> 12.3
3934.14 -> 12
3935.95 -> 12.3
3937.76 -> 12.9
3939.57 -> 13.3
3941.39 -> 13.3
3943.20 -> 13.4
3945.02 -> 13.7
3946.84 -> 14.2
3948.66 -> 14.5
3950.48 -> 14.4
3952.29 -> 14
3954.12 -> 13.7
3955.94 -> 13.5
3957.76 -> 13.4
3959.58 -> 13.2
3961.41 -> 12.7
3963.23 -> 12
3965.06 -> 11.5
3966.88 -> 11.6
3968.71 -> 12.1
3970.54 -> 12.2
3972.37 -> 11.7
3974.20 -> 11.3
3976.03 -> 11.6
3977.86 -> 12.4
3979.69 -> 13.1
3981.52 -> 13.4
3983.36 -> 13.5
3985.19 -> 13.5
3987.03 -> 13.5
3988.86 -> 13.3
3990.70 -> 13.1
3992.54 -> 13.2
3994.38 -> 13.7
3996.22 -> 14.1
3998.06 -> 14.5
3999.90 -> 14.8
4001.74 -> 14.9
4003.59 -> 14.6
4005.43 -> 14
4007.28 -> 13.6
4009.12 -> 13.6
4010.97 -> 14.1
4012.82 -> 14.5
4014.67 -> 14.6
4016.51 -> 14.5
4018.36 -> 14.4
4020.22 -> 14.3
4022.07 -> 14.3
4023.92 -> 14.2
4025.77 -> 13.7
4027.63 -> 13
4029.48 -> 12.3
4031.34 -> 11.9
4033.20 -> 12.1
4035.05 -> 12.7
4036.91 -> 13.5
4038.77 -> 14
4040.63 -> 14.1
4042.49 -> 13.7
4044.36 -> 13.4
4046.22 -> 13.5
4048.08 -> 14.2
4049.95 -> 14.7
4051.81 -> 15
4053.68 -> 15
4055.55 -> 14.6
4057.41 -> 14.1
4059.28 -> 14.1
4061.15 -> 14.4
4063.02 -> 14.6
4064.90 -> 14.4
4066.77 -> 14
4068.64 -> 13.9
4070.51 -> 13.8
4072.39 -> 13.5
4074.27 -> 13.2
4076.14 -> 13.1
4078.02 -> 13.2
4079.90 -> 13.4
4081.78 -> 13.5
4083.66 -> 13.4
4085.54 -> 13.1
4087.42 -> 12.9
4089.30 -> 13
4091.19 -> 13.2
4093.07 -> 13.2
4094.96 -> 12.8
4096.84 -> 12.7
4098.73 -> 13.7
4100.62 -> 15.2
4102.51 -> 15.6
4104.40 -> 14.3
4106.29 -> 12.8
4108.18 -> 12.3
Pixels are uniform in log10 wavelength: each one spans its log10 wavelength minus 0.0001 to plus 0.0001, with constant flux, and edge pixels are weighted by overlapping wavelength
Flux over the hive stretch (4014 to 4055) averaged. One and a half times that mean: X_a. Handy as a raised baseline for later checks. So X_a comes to 20.7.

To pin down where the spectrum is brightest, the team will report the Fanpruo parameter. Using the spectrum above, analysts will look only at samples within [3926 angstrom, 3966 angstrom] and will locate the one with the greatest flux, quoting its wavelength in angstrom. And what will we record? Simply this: 3948.66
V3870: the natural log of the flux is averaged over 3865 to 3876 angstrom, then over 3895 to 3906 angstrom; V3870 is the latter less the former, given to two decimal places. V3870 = -0.11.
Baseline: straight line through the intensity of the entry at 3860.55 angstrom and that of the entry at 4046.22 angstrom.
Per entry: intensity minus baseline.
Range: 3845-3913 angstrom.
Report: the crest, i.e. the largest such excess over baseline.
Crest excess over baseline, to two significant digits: 0.63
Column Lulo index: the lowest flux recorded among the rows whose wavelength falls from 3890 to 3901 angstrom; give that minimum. 11.1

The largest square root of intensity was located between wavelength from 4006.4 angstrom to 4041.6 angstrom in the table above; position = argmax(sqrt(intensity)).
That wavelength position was 4014.67 angstrom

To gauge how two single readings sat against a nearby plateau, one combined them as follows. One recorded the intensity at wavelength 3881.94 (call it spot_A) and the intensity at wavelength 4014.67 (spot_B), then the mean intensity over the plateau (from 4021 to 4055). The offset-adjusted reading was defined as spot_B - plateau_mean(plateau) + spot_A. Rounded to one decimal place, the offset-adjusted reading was 12.7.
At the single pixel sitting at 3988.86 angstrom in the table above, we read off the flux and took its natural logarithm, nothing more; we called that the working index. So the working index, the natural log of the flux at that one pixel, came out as 2.59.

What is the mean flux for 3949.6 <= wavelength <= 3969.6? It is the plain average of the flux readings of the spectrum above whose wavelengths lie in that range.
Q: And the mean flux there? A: 12.9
